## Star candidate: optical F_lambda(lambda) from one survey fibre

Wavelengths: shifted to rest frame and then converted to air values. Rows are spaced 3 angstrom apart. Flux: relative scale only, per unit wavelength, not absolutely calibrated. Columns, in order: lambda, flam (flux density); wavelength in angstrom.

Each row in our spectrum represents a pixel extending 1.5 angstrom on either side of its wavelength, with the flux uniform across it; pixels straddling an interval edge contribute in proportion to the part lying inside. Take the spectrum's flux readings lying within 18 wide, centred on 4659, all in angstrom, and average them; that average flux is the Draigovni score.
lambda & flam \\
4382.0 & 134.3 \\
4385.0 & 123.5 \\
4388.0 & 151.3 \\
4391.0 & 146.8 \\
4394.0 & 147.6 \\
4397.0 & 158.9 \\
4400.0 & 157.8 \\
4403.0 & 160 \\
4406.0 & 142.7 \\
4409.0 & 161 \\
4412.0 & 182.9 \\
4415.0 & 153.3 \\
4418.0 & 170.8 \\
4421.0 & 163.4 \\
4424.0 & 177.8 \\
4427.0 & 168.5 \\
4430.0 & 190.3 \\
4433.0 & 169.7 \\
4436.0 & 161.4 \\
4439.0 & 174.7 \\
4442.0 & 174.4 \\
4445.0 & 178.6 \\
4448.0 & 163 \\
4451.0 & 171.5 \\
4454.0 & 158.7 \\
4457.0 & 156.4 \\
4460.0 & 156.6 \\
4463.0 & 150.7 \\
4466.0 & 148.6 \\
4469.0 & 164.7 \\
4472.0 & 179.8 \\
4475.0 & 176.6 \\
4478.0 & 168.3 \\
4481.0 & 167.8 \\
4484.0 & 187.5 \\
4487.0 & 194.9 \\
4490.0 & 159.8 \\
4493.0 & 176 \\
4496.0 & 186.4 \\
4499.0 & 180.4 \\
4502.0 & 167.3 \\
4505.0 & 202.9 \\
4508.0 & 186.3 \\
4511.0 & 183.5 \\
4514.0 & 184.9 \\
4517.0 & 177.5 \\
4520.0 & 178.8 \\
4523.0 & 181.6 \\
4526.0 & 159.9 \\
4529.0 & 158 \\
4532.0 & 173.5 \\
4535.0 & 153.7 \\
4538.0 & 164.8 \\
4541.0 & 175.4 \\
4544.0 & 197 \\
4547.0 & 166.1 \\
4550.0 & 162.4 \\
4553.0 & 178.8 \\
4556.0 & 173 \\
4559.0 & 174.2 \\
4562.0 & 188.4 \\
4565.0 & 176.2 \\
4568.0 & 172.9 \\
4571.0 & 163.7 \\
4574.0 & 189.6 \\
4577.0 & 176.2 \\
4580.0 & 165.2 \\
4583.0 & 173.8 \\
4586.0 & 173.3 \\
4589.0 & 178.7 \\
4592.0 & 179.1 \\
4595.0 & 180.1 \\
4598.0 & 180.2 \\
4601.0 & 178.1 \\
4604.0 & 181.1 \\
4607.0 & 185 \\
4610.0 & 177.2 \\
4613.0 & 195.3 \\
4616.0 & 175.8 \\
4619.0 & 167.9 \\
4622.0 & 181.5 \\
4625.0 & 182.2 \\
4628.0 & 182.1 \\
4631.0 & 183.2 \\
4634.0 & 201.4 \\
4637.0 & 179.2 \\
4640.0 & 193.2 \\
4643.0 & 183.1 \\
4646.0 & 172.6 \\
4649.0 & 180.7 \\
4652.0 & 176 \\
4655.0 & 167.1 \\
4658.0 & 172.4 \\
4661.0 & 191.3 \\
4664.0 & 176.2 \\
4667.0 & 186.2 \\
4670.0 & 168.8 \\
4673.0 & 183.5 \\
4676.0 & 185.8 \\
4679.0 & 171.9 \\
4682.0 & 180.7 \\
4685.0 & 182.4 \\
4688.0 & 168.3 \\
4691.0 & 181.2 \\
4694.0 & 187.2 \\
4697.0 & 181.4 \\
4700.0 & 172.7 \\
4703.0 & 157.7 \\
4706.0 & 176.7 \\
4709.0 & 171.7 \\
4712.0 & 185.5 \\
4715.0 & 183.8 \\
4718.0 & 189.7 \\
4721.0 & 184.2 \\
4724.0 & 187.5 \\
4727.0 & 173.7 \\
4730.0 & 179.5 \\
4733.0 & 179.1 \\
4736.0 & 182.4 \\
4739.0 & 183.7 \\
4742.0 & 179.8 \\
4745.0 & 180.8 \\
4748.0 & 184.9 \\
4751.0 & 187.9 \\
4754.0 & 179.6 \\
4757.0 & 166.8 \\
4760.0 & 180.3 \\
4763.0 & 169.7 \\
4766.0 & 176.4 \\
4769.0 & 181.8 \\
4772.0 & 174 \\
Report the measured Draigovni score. 178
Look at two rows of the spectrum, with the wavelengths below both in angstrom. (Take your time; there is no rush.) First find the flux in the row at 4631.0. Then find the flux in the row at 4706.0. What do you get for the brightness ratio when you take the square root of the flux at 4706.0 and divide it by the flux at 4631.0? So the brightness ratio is 0.073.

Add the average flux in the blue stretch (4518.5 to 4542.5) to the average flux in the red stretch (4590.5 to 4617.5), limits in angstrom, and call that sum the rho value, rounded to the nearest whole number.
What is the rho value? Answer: 350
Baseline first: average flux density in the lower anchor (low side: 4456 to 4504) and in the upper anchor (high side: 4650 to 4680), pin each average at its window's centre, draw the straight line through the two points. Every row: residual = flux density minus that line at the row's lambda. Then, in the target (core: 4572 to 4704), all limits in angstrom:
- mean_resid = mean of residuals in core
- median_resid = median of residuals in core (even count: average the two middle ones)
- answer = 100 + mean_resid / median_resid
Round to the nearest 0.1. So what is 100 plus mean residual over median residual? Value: 100.8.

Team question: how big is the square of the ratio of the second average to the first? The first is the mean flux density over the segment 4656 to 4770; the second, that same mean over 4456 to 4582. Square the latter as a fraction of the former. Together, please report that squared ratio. 0.94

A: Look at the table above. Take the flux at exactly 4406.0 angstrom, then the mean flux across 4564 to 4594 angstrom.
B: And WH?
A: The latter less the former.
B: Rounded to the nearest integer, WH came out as 32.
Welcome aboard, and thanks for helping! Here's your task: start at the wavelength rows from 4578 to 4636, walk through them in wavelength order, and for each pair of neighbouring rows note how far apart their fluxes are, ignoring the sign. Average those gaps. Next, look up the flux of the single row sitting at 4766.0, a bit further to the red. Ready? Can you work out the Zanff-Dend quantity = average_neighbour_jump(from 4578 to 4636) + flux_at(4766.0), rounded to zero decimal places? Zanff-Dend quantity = 183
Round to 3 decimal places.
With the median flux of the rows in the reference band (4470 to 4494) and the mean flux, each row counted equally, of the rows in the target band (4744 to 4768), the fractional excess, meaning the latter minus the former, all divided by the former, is 0.011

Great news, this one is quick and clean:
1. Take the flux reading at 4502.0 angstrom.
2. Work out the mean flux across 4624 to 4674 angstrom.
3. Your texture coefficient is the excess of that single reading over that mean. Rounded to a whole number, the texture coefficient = -14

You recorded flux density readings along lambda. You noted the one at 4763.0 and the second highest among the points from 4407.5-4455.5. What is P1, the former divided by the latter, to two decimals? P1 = 0.93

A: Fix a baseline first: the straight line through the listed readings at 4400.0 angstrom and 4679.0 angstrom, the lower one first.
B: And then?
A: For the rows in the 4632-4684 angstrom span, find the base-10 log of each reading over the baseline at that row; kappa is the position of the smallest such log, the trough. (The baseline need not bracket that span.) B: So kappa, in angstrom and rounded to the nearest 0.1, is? 4655.0 angstrom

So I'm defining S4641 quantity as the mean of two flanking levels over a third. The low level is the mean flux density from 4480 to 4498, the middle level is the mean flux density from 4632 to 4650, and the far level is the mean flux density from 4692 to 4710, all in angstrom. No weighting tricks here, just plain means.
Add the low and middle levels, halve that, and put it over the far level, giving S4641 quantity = 1.04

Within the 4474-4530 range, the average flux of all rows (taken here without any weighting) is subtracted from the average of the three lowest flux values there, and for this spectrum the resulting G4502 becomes -19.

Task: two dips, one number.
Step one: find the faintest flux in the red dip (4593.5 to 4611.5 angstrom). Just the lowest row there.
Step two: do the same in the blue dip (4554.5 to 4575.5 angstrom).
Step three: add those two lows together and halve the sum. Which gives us 170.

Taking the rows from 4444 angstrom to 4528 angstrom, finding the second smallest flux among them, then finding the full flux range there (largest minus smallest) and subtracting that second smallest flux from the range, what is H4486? -96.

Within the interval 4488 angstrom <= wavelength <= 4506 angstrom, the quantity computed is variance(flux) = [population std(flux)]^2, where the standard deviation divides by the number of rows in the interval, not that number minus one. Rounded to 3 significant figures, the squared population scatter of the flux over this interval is 190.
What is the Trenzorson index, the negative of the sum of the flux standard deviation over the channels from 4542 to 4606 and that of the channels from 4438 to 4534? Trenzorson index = -21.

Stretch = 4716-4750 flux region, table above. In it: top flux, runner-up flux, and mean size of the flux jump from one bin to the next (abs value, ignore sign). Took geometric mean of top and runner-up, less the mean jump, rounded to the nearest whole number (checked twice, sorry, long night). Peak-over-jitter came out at 184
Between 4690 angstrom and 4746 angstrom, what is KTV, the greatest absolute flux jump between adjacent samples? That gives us 19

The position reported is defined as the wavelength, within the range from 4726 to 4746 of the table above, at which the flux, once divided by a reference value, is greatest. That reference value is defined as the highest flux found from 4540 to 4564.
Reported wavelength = 4739.0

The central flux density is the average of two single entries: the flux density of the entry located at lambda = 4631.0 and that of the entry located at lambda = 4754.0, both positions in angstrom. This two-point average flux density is 181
